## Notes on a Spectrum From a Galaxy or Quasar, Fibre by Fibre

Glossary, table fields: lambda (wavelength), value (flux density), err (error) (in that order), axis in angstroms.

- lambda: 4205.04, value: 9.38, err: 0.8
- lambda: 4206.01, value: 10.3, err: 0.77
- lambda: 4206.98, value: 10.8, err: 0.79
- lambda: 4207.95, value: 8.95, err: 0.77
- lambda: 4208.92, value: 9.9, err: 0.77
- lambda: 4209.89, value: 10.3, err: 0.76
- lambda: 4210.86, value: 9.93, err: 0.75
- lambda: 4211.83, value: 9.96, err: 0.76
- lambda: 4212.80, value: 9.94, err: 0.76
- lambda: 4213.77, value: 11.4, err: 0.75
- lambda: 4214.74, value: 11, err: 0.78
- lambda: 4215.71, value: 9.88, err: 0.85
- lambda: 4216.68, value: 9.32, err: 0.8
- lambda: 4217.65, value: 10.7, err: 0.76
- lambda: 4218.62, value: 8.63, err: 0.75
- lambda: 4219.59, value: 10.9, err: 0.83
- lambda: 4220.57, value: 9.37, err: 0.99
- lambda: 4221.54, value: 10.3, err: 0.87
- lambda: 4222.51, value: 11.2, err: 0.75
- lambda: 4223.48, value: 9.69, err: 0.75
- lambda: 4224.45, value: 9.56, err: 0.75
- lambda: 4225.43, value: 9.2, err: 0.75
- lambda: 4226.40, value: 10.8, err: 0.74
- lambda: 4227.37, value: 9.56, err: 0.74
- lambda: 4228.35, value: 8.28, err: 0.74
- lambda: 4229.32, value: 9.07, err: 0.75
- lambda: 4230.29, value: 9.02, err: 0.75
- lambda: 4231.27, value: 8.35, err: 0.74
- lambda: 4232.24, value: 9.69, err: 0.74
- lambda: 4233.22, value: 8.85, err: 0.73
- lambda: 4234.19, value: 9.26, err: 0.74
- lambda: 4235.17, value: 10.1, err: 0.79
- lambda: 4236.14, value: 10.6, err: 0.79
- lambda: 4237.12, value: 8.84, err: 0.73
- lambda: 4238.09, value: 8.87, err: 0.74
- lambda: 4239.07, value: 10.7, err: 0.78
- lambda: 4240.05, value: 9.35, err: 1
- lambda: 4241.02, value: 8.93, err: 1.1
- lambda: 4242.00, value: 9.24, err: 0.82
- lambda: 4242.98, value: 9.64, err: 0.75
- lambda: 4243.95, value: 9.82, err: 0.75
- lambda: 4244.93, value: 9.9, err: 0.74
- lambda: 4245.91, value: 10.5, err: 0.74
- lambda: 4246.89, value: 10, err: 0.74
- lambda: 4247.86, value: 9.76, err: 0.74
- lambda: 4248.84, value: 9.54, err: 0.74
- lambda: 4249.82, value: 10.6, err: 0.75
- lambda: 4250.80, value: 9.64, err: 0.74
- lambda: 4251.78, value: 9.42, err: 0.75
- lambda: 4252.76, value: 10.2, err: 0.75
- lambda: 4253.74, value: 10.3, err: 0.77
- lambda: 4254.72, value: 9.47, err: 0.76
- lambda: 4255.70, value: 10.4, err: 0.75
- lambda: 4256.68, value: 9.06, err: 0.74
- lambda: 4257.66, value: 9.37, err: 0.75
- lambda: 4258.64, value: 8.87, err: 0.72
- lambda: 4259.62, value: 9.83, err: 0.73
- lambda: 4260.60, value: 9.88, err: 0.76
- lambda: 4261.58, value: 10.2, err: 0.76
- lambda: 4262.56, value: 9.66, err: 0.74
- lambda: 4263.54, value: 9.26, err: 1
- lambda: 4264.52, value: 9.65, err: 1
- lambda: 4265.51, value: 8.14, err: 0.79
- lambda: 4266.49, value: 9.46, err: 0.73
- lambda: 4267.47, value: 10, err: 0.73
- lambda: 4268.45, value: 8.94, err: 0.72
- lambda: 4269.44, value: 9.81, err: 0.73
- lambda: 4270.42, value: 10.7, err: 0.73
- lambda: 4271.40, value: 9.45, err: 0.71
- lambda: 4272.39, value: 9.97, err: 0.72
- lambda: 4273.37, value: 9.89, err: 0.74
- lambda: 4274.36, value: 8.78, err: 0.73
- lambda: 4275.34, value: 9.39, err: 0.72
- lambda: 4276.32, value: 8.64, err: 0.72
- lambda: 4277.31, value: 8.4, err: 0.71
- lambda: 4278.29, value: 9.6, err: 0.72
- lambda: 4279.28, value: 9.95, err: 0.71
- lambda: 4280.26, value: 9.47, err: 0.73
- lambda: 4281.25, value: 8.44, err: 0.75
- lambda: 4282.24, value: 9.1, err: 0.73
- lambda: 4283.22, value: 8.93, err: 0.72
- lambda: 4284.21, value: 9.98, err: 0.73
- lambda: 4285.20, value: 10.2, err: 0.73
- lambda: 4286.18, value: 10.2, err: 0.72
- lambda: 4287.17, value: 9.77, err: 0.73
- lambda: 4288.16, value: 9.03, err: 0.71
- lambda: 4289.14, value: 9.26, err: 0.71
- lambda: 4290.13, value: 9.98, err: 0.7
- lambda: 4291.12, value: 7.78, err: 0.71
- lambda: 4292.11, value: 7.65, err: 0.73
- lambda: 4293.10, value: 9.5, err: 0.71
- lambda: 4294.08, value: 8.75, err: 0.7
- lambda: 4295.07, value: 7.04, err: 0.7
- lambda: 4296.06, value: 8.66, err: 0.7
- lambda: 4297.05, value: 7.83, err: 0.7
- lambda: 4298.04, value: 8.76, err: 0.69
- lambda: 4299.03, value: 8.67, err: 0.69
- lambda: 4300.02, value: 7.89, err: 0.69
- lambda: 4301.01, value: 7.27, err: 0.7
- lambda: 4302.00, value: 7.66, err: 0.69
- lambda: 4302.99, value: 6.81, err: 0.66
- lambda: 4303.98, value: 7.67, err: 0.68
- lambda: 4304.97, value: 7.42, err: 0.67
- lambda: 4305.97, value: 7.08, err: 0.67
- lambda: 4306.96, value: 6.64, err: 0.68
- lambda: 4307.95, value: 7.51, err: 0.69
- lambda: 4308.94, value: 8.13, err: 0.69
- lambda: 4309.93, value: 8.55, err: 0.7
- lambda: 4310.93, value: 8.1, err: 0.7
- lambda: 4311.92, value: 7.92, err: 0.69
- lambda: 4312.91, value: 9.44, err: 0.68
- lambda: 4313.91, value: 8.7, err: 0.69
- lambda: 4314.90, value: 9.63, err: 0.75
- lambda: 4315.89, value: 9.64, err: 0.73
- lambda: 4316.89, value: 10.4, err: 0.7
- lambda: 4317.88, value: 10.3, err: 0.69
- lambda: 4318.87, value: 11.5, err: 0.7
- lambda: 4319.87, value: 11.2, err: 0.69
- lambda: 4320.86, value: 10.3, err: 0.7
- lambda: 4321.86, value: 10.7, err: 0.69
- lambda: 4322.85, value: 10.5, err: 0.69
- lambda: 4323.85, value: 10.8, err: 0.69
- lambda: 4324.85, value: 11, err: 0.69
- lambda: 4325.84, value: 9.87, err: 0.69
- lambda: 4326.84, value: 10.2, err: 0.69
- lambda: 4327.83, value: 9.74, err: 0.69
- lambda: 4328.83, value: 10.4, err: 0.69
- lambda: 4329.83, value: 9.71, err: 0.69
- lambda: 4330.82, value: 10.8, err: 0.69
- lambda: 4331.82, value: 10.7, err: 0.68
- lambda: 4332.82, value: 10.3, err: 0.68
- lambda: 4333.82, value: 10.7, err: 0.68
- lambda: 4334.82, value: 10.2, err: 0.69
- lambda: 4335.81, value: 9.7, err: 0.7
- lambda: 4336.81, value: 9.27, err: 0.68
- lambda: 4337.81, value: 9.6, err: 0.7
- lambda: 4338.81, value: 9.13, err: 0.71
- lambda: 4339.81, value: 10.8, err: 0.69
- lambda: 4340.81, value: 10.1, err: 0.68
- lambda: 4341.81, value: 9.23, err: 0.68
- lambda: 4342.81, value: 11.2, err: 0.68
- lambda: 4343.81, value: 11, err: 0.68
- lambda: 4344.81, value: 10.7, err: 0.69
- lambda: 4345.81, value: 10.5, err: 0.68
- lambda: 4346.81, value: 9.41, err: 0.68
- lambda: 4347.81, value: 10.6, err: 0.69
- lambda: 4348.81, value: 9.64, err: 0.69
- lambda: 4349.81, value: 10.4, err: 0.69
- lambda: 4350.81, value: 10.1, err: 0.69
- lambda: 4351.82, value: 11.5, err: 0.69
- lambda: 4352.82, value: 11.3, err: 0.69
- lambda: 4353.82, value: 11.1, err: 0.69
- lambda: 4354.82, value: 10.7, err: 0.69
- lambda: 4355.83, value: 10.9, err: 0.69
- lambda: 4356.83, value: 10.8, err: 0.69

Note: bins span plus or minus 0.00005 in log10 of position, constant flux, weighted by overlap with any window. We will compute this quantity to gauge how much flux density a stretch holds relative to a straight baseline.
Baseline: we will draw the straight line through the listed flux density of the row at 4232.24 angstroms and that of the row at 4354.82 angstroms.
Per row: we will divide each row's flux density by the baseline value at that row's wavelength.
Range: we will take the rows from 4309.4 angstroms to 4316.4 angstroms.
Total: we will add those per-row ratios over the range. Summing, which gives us 6.0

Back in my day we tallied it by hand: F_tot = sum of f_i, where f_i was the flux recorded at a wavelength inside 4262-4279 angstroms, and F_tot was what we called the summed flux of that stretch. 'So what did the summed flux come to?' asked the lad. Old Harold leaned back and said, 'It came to 160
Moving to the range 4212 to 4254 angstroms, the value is 420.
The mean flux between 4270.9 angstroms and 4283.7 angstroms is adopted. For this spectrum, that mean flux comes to 9.2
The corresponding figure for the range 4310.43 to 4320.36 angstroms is 9.7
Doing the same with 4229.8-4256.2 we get 9.7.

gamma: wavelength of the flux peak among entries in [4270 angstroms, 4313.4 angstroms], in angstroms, 4270.42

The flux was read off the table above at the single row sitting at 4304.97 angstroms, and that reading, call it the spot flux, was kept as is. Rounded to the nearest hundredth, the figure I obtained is 7.42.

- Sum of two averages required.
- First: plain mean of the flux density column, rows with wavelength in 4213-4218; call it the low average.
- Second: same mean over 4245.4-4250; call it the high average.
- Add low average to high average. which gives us 20.5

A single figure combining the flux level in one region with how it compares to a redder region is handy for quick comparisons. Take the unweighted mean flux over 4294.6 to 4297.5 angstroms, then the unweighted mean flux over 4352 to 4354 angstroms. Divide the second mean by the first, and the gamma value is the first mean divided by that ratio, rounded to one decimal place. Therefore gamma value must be 5.5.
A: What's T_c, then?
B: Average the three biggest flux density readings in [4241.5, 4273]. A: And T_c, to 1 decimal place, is 10.6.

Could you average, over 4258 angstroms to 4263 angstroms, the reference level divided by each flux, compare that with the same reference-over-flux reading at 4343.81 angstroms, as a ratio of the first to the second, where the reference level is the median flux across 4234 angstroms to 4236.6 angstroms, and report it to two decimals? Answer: 1.14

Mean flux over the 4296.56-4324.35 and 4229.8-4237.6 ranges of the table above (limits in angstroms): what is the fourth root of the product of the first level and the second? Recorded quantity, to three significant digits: 3.01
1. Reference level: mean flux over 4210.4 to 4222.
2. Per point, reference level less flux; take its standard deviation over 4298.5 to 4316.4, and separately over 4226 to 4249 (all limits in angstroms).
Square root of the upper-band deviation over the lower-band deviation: 1.14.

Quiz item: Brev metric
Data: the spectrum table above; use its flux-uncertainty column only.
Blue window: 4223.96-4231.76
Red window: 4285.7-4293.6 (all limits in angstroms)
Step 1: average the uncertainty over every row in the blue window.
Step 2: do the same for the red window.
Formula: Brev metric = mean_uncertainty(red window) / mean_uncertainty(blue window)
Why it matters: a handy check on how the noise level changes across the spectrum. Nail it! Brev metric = 0.960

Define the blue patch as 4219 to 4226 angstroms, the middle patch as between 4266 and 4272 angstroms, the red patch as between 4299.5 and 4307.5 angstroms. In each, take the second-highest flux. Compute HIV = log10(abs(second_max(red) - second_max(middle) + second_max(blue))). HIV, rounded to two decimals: 0.93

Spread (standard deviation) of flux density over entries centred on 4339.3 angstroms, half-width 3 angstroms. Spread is 0.6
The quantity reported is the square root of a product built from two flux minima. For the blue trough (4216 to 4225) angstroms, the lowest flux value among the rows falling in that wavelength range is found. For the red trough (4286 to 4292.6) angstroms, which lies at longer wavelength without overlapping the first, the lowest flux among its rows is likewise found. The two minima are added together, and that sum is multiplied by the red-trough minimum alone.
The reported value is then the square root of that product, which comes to 11.2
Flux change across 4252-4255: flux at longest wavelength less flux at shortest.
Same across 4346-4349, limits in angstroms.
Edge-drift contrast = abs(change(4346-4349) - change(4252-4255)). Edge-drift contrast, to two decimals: 0.96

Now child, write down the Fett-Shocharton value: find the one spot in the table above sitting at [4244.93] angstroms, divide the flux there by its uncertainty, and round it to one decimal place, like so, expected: 13.4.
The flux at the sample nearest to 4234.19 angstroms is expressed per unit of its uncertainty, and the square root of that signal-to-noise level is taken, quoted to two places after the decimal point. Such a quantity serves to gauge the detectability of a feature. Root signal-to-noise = 3.54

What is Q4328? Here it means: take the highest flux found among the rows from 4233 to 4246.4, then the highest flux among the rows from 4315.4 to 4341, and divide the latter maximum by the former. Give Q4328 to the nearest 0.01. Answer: 1.07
